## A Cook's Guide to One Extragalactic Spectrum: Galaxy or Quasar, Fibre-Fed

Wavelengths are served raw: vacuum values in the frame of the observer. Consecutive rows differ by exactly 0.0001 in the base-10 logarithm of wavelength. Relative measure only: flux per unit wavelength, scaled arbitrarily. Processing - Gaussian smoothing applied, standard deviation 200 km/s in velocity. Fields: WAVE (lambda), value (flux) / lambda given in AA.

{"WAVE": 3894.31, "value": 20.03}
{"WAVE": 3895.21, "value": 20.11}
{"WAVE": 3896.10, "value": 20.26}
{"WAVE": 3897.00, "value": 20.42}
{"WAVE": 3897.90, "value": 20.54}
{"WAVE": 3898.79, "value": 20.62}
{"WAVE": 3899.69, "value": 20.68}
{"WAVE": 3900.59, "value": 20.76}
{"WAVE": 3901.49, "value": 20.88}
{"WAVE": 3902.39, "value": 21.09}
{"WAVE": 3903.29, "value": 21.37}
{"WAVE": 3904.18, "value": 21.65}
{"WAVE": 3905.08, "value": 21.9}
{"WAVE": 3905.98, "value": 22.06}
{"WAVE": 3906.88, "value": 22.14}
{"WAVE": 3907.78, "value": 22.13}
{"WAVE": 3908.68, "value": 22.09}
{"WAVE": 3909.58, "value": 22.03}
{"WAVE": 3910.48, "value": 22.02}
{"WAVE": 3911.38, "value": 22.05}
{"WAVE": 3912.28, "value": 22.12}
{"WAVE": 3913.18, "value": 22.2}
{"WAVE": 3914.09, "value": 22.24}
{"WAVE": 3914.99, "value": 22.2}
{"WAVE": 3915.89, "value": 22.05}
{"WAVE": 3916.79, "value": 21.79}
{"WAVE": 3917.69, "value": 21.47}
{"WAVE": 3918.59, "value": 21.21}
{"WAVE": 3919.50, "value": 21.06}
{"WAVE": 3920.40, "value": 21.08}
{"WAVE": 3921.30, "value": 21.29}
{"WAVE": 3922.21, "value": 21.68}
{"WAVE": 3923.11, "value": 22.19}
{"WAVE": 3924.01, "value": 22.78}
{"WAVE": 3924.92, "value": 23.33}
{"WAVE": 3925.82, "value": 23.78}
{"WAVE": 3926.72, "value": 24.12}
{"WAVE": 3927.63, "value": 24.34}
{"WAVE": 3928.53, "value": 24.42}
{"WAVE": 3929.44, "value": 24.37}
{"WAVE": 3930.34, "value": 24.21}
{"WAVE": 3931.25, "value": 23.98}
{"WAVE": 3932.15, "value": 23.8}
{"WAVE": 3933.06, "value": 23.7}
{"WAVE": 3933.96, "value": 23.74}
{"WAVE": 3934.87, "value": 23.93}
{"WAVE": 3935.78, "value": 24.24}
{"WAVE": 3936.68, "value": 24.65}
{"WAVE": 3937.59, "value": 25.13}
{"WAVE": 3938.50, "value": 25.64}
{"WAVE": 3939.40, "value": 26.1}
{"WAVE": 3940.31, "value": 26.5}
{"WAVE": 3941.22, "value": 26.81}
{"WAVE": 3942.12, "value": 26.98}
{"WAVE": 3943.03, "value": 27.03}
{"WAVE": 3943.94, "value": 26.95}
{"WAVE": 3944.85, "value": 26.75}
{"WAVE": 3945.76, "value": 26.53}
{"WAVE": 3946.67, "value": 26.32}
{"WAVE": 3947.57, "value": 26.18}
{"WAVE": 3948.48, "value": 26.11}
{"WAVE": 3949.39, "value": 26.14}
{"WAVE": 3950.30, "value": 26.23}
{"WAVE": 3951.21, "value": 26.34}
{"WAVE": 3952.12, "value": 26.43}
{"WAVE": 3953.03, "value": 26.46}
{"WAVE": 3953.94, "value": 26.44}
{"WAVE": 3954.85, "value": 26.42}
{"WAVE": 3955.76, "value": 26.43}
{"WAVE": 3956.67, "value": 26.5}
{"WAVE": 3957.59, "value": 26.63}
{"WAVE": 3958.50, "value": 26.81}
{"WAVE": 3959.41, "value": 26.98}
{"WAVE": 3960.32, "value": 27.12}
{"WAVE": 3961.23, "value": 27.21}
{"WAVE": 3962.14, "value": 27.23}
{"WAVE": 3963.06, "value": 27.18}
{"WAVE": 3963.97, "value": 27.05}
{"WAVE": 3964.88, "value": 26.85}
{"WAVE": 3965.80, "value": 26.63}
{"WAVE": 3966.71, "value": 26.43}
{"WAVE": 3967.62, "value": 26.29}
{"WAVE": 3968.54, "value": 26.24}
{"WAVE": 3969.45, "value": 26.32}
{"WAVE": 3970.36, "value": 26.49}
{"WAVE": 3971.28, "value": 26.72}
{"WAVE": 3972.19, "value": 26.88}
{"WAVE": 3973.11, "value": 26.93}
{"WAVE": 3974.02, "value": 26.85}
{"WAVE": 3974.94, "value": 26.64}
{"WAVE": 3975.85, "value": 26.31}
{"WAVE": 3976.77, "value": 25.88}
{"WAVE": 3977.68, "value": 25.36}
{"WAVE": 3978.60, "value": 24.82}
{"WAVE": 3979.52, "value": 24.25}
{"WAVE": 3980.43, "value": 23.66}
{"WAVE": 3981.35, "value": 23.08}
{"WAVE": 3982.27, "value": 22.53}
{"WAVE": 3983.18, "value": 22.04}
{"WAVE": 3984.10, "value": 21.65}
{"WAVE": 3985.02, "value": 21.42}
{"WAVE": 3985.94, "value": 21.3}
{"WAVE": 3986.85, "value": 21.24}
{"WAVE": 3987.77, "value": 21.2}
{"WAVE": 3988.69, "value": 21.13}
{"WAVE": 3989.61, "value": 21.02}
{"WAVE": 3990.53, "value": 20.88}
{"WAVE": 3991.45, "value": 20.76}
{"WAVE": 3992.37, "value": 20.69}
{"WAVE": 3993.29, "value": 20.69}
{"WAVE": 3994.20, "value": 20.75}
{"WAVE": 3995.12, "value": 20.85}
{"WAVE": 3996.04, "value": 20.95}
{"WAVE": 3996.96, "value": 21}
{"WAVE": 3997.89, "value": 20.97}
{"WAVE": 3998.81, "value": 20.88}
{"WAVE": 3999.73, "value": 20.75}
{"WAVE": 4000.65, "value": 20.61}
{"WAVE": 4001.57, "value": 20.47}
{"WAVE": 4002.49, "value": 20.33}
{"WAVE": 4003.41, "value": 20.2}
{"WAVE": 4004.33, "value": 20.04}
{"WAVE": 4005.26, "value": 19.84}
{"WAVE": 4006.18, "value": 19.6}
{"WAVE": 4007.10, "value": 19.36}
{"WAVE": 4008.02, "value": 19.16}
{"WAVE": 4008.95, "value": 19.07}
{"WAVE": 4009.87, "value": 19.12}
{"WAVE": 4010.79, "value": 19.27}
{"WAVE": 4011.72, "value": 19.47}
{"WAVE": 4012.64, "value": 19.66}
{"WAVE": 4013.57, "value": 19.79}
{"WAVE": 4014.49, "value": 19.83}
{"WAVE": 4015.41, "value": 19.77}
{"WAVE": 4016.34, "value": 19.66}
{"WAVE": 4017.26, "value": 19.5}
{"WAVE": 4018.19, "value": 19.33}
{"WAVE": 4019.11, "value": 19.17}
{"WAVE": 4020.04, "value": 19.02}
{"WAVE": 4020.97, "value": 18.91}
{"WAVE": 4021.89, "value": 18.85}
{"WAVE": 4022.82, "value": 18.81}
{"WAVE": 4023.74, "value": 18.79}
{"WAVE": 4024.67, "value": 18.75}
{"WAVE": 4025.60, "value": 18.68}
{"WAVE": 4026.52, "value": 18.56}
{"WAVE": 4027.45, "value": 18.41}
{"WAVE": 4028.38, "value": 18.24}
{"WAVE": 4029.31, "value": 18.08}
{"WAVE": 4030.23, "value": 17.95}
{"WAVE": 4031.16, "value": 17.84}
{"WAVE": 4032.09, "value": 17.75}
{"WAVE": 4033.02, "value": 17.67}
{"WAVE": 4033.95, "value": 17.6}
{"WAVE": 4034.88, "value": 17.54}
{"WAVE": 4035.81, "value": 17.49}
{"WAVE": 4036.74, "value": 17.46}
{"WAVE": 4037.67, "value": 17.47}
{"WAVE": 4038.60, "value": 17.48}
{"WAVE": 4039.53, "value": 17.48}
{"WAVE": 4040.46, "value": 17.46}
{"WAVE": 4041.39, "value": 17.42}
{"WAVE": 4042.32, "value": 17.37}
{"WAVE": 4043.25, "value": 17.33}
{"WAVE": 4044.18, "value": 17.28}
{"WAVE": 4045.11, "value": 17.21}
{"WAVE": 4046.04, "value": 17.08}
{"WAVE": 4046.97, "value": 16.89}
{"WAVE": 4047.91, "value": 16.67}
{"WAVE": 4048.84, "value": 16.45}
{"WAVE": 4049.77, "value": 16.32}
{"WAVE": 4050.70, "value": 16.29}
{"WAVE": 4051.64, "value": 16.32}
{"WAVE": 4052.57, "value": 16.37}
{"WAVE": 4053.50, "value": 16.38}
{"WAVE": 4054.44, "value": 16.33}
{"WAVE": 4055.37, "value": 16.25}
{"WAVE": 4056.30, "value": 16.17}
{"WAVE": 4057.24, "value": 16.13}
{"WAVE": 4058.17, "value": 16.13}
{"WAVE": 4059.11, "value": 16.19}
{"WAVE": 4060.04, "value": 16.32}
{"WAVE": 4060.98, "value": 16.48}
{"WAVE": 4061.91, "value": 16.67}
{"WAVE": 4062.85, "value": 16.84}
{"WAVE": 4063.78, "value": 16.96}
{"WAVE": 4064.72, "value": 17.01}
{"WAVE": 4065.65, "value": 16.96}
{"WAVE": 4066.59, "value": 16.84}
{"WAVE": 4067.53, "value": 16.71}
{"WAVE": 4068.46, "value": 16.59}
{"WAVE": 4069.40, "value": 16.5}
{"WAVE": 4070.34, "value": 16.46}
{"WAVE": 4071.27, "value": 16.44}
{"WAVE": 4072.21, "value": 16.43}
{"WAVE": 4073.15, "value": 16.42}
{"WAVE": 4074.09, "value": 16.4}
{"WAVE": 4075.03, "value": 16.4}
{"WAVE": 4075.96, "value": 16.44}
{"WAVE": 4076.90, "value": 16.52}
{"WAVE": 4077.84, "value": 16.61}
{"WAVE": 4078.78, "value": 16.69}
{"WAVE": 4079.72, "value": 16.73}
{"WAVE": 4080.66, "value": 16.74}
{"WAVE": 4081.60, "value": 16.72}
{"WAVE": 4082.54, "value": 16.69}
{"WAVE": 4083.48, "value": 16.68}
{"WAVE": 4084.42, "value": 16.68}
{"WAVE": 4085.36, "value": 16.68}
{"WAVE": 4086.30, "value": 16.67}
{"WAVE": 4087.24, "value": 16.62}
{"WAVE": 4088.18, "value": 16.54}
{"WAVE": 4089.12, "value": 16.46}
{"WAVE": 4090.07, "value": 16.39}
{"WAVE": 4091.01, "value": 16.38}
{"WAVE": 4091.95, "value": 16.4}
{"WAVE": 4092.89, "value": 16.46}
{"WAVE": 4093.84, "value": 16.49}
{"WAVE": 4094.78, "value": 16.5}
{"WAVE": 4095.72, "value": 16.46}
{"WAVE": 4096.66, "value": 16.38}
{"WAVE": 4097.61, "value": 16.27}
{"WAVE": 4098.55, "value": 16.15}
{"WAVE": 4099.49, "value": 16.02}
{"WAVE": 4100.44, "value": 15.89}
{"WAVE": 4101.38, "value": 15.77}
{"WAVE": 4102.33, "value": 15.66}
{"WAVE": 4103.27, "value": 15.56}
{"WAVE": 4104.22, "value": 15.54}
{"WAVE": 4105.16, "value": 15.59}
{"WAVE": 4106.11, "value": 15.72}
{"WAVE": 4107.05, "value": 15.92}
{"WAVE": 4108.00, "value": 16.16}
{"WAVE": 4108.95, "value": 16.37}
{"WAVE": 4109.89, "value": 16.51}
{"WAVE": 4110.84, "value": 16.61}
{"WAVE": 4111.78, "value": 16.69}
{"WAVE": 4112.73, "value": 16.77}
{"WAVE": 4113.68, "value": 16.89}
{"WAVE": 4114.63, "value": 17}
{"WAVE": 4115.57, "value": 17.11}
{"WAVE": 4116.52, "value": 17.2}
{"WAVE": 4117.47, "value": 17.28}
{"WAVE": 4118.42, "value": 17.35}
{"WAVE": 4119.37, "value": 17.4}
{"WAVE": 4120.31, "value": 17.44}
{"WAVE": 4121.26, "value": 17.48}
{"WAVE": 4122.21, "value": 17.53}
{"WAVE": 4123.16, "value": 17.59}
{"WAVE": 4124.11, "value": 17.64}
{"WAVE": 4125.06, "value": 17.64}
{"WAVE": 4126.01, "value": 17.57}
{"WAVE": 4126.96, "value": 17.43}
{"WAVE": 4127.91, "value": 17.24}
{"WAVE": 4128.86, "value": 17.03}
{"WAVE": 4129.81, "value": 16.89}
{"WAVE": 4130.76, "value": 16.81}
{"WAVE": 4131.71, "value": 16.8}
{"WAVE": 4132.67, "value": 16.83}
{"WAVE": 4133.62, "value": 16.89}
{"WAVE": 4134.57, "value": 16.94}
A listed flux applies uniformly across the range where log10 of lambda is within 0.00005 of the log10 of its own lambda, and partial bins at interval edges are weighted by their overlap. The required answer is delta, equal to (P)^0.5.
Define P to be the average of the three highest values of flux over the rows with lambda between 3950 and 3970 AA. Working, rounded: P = 27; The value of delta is 5.2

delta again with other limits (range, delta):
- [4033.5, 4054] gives 4.2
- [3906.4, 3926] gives 4.8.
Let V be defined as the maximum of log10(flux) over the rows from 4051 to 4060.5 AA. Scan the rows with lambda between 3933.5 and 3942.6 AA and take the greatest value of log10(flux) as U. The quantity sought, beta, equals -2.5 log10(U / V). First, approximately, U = 1.43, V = 1.21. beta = -0.18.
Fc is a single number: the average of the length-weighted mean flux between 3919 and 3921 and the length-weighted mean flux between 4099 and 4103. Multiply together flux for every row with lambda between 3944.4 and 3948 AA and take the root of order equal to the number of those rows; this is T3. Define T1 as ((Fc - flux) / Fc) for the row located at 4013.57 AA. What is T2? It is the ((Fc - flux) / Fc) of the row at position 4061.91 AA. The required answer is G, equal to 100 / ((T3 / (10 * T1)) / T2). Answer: -0.3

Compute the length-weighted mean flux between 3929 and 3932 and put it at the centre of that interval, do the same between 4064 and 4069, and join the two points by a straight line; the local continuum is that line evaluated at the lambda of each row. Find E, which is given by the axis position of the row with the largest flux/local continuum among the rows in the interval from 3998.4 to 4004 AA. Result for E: 3998.81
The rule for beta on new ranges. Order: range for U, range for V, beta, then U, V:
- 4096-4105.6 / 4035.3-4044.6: 0.03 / 1.21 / 1.24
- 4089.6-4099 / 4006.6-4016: 0.07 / 1.22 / 1.30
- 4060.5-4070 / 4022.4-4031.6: 0.04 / 1.23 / 1.27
